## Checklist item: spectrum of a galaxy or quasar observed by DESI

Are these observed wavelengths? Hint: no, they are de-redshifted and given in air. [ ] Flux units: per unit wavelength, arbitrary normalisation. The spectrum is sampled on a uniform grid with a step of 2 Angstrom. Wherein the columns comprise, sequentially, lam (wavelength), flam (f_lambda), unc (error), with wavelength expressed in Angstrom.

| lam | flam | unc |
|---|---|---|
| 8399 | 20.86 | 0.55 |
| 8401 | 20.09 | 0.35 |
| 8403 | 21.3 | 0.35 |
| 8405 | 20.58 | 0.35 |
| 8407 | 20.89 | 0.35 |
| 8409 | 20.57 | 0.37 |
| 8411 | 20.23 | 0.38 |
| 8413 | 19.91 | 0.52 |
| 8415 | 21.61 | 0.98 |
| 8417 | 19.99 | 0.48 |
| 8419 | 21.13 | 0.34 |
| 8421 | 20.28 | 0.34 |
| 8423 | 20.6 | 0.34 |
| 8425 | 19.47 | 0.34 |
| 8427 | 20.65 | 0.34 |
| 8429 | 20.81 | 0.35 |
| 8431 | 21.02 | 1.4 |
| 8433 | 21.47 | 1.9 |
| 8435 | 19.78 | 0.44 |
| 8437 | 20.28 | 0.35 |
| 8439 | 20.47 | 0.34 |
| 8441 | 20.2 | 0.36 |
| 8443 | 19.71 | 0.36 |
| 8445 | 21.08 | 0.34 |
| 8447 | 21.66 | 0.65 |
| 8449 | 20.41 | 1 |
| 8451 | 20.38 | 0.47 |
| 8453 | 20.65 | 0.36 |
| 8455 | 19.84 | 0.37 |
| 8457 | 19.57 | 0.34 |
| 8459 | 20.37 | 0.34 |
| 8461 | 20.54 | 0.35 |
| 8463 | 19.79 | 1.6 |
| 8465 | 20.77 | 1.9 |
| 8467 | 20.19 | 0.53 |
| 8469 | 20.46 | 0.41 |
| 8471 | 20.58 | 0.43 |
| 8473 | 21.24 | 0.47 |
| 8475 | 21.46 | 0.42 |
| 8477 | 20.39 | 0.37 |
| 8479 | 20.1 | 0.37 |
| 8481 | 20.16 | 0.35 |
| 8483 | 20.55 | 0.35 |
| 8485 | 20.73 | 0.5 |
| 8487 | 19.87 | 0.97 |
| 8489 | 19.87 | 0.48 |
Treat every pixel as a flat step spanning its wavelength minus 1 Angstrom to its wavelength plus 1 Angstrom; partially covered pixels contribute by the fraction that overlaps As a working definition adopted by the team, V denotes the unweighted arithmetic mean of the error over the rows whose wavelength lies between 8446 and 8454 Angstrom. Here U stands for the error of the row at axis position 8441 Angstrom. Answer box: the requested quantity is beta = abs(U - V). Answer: 0.26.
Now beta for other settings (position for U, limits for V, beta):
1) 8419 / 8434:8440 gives 0.04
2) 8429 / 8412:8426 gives 0.13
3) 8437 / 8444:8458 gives 0.15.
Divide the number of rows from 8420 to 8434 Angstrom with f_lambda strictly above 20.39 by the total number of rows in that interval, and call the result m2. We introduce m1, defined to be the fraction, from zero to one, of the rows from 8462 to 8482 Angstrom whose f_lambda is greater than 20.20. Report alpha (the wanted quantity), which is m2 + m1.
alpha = 1.31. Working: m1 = 0.60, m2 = 0.71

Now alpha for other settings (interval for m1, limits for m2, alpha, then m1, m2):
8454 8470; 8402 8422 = 1.10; 0.50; 0.60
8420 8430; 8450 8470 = 1.20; 0.80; 0.40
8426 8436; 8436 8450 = 1.37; 0.80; 0.57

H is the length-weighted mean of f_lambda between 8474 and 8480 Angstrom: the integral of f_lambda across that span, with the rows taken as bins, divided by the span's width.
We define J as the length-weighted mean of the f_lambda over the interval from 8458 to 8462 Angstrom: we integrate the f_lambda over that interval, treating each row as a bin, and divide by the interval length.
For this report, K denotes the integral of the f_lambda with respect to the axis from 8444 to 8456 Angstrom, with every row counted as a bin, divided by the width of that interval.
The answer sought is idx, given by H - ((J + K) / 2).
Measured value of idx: 0.1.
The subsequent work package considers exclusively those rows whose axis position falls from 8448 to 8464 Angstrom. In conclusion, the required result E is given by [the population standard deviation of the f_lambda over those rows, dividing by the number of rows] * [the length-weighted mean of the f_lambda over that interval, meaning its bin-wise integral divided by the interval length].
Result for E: 8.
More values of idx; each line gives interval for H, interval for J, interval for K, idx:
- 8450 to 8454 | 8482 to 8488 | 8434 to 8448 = 0.1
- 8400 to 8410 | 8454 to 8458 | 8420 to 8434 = 0.5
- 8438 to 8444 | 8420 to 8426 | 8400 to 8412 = -0.2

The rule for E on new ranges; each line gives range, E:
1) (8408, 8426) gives 13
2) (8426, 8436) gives 12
